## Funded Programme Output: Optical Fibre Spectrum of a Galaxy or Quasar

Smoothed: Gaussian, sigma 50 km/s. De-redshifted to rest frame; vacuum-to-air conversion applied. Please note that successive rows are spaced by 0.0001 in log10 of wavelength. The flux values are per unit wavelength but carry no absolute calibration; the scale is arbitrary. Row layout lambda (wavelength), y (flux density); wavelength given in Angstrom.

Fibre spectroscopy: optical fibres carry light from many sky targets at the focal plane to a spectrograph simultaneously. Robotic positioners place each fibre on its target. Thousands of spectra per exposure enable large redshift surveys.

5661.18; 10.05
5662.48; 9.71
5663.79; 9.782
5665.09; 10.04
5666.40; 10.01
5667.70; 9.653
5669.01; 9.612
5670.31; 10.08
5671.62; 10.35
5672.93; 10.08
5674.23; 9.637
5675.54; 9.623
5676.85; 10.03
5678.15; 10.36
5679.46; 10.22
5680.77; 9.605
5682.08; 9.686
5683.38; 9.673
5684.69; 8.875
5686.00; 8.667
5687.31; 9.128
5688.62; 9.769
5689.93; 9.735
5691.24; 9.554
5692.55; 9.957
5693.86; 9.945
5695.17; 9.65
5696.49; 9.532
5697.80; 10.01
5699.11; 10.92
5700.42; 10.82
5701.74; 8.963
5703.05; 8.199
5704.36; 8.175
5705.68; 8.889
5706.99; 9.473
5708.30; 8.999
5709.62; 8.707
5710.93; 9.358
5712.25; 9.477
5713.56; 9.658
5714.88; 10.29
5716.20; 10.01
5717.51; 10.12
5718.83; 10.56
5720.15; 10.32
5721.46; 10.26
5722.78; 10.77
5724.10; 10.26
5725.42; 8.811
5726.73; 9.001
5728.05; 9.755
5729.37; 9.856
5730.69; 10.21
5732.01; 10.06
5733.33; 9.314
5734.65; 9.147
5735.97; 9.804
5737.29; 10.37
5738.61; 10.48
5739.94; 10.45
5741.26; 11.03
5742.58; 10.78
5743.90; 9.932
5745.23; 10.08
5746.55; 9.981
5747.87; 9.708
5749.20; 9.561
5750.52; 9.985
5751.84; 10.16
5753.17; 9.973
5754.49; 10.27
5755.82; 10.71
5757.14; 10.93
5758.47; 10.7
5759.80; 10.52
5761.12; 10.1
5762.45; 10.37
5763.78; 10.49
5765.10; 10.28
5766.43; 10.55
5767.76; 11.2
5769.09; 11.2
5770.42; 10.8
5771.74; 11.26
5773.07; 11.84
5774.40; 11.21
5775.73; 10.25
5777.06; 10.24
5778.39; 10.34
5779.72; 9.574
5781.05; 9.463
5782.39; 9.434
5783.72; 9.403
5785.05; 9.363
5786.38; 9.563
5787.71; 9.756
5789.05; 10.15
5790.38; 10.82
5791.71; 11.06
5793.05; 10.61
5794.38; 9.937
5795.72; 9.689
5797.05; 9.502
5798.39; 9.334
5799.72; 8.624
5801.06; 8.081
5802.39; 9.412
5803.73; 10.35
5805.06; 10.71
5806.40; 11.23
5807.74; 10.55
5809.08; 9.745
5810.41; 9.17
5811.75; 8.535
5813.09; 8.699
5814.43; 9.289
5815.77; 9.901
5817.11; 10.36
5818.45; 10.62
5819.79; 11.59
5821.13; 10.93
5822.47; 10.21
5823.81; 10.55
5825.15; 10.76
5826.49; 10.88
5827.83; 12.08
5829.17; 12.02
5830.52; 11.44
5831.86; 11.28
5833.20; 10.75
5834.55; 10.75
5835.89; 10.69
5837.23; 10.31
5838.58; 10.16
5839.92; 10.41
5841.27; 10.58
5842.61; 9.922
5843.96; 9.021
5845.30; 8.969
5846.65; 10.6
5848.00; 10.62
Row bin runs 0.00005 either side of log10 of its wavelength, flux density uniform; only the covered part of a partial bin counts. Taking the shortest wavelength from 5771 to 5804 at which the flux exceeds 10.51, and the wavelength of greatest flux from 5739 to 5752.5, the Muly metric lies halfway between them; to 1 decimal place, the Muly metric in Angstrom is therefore 5756.5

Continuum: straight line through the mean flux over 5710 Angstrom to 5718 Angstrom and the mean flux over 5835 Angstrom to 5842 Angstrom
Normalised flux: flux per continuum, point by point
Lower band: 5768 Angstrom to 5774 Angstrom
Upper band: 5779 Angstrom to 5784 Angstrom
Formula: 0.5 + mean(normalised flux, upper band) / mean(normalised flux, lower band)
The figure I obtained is 1.34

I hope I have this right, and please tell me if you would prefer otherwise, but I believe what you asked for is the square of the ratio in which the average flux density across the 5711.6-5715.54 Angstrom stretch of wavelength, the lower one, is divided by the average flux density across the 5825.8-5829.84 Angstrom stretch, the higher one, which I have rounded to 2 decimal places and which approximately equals 0.71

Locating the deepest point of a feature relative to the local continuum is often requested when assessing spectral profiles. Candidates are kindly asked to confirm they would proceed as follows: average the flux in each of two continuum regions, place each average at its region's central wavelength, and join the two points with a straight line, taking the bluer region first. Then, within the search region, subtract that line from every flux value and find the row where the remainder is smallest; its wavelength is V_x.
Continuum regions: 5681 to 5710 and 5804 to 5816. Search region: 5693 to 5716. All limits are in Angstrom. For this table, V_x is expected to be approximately 5704.36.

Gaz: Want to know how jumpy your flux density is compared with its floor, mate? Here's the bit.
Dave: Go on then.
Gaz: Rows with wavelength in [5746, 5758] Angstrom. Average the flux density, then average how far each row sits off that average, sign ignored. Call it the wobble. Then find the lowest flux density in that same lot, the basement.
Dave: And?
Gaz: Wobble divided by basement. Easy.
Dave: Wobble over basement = 0.03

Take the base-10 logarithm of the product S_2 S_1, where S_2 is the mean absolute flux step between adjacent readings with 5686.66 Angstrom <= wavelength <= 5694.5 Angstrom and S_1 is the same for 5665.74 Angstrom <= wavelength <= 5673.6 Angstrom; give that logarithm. -1.15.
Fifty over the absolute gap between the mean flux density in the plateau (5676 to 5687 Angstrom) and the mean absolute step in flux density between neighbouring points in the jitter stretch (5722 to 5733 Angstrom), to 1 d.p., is 5.5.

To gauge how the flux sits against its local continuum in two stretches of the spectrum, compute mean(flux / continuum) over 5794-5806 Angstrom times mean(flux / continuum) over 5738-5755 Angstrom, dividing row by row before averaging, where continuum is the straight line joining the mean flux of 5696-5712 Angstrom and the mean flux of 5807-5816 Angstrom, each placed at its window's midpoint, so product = 1.10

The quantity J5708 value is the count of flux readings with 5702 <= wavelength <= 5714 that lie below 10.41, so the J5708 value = 9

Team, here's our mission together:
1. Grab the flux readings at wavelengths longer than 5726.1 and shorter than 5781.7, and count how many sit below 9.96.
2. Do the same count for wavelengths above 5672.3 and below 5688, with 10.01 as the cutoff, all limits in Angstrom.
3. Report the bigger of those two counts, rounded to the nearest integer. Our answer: 11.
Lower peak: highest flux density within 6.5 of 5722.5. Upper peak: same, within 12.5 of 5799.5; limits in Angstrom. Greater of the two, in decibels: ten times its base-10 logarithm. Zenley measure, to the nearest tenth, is 10.5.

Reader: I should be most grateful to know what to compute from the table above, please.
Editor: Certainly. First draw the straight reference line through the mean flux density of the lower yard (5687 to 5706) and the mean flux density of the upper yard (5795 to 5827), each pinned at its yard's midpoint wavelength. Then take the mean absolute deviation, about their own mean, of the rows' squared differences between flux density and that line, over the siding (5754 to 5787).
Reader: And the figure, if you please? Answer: 0.71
